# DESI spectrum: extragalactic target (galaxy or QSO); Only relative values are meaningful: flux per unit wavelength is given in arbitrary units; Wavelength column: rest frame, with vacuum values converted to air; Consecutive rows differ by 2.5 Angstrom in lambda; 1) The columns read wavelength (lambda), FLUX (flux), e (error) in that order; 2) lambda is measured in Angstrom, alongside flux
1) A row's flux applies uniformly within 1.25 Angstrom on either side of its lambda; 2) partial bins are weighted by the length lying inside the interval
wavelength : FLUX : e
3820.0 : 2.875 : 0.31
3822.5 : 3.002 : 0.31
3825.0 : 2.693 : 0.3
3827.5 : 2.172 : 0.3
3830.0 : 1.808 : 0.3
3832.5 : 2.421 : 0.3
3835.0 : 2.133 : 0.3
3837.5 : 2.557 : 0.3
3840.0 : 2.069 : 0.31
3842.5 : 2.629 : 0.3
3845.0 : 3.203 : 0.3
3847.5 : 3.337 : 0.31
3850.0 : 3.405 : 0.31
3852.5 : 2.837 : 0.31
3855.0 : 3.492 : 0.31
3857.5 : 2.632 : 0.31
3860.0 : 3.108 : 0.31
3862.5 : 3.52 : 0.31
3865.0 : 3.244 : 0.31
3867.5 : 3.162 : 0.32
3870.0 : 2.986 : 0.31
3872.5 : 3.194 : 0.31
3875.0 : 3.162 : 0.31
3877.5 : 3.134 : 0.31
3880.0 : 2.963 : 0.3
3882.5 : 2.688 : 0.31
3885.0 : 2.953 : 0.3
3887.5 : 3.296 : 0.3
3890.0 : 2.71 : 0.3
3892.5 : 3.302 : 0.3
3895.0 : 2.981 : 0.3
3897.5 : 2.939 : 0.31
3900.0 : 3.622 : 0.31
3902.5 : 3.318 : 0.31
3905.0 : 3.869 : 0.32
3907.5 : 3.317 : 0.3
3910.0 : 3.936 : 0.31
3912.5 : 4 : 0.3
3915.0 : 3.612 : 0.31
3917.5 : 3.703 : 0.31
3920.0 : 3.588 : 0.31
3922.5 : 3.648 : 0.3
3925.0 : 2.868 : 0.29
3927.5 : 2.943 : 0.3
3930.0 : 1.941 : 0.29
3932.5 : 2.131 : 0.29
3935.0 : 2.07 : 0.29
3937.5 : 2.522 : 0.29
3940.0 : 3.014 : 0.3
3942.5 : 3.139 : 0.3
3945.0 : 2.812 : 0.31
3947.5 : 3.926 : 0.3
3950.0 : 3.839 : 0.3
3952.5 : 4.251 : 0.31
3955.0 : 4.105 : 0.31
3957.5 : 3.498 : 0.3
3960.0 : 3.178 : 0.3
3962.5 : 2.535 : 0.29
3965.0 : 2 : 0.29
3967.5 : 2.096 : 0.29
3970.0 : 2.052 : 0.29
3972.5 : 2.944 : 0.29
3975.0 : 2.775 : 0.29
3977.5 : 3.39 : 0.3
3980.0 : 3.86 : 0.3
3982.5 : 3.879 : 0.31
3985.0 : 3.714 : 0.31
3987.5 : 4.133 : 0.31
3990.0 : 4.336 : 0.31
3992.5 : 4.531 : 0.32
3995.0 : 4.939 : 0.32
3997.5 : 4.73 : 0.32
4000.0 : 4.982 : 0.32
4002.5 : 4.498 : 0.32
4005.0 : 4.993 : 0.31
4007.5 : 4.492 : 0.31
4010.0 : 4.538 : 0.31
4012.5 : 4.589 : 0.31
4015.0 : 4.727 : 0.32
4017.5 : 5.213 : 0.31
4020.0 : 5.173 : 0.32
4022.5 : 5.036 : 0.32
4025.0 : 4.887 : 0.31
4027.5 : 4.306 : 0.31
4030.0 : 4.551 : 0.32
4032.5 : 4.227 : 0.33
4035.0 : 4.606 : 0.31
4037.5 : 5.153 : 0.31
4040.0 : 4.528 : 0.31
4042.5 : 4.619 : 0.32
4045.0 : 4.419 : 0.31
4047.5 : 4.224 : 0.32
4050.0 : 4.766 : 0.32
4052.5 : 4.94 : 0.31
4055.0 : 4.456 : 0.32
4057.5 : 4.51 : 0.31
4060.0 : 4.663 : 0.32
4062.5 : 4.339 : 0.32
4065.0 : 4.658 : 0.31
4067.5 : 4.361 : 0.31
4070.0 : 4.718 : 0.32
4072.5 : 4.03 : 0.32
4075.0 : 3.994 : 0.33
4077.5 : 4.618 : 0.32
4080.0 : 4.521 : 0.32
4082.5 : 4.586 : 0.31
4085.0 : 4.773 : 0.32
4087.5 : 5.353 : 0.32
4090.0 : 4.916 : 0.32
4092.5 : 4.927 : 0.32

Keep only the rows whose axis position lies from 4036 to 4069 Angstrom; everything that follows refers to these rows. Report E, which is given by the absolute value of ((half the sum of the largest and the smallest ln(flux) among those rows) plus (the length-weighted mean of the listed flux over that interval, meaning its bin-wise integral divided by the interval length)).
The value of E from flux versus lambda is 6.1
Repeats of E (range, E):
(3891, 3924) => 4.7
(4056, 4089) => 6.1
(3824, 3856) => 3.6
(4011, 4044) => 6.3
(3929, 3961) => 4.2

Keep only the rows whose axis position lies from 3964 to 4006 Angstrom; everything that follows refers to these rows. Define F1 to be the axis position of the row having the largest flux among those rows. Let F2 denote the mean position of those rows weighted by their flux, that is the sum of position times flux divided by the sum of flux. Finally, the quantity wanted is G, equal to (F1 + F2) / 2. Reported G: 3996.6 Angstrom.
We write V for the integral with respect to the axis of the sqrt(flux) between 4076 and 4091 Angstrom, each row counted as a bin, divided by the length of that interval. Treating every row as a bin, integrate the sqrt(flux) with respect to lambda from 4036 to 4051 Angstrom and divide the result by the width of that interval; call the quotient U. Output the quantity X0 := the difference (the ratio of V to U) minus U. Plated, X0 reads -1.13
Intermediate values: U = 2.15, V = 2.2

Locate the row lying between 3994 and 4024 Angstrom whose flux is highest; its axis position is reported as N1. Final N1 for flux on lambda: 4017.5 Angstrom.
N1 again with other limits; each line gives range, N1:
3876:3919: 3912.5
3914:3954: 3952.5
